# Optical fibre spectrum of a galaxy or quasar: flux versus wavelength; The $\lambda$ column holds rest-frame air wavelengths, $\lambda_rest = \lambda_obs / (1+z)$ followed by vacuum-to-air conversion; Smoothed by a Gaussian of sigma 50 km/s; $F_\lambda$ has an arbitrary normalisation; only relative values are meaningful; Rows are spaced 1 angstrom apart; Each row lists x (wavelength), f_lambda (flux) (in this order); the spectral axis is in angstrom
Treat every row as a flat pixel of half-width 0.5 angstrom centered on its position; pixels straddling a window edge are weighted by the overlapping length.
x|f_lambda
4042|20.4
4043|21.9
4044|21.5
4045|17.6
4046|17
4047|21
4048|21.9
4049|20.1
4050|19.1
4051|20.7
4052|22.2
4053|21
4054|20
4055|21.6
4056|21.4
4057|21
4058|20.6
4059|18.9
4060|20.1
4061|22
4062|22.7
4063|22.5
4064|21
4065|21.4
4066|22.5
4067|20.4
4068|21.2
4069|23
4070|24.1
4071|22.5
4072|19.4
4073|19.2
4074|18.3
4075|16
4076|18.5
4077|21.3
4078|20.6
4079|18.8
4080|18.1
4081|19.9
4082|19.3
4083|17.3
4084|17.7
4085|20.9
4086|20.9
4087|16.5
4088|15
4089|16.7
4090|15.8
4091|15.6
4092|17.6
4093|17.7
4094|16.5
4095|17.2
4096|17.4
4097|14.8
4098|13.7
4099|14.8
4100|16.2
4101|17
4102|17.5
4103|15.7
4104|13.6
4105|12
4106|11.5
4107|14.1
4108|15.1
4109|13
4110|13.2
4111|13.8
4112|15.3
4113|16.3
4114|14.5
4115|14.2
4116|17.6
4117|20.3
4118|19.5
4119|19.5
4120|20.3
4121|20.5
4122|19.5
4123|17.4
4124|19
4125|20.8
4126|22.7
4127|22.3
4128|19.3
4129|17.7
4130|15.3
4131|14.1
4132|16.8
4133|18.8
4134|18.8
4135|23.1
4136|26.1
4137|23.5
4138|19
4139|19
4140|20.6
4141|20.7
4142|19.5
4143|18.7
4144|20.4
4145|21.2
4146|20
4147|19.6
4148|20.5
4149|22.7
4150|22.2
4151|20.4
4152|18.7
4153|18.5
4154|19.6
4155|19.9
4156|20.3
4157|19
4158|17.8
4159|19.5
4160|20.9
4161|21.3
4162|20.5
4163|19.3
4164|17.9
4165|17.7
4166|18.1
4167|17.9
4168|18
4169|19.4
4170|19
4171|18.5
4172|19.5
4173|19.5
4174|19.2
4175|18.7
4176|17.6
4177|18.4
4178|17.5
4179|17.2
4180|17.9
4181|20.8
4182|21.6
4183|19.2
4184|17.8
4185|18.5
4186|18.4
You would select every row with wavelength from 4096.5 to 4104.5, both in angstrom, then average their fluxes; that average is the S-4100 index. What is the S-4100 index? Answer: 15.4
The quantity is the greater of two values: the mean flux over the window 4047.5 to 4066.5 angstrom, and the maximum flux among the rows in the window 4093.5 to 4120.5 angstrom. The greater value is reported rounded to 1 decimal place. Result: 21.1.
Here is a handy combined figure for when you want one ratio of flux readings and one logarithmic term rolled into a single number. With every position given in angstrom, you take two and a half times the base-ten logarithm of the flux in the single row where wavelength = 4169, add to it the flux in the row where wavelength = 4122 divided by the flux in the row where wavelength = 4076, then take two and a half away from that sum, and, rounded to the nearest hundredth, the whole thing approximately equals 1.77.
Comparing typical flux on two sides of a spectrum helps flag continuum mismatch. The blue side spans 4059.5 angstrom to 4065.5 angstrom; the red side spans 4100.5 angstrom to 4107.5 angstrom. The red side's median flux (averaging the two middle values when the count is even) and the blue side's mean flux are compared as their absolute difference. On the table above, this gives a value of 7.5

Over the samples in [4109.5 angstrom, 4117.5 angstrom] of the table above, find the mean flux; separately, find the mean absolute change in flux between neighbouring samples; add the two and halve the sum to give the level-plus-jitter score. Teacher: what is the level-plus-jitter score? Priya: 8.6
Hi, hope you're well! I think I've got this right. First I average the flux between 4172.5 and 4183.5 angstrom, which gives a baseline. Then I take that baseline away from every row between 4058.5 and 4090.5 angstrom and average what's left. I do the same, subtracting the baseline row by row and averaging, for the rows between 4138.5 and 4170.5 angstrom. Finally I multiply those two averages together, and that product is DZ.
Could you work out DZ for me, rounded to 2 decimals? 0.69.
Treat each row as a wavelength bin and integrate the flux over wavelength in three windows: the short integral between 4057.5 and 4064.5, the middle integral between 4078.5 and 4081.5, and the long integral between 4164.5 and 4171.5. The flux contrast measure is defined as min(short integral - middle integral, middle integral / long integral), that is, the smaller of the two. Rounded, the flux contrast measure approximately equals 0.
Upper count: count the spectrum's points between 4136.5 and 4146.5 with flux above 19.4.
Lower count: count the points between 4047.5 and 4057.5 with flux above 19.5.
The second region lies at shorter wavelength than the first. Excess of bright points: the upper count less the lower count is -2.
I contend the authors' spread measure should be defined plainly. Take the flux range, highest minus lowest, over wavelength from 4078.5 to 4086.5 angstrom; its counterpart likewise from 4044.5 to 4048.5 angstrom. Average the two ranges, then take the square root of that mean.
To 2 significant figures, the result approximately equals 2.1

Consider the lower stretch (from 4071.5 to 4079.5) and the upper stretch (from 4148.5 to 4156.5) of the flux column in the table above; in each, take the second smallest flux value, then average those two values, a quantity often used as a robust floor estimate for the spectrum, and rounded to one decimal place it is 18.5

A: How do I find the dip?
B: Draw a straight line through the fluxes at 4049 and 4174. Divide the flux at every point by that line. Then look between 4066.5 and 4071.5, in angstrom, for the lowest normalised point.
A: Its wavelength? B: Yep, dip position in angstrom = 4067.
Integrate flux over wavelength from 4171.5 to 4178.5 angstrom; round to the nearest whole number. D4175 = 130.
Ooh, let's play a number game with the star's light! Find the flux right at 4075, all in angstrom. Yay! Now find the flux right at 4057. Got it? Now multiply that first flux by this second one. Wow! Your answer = 336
